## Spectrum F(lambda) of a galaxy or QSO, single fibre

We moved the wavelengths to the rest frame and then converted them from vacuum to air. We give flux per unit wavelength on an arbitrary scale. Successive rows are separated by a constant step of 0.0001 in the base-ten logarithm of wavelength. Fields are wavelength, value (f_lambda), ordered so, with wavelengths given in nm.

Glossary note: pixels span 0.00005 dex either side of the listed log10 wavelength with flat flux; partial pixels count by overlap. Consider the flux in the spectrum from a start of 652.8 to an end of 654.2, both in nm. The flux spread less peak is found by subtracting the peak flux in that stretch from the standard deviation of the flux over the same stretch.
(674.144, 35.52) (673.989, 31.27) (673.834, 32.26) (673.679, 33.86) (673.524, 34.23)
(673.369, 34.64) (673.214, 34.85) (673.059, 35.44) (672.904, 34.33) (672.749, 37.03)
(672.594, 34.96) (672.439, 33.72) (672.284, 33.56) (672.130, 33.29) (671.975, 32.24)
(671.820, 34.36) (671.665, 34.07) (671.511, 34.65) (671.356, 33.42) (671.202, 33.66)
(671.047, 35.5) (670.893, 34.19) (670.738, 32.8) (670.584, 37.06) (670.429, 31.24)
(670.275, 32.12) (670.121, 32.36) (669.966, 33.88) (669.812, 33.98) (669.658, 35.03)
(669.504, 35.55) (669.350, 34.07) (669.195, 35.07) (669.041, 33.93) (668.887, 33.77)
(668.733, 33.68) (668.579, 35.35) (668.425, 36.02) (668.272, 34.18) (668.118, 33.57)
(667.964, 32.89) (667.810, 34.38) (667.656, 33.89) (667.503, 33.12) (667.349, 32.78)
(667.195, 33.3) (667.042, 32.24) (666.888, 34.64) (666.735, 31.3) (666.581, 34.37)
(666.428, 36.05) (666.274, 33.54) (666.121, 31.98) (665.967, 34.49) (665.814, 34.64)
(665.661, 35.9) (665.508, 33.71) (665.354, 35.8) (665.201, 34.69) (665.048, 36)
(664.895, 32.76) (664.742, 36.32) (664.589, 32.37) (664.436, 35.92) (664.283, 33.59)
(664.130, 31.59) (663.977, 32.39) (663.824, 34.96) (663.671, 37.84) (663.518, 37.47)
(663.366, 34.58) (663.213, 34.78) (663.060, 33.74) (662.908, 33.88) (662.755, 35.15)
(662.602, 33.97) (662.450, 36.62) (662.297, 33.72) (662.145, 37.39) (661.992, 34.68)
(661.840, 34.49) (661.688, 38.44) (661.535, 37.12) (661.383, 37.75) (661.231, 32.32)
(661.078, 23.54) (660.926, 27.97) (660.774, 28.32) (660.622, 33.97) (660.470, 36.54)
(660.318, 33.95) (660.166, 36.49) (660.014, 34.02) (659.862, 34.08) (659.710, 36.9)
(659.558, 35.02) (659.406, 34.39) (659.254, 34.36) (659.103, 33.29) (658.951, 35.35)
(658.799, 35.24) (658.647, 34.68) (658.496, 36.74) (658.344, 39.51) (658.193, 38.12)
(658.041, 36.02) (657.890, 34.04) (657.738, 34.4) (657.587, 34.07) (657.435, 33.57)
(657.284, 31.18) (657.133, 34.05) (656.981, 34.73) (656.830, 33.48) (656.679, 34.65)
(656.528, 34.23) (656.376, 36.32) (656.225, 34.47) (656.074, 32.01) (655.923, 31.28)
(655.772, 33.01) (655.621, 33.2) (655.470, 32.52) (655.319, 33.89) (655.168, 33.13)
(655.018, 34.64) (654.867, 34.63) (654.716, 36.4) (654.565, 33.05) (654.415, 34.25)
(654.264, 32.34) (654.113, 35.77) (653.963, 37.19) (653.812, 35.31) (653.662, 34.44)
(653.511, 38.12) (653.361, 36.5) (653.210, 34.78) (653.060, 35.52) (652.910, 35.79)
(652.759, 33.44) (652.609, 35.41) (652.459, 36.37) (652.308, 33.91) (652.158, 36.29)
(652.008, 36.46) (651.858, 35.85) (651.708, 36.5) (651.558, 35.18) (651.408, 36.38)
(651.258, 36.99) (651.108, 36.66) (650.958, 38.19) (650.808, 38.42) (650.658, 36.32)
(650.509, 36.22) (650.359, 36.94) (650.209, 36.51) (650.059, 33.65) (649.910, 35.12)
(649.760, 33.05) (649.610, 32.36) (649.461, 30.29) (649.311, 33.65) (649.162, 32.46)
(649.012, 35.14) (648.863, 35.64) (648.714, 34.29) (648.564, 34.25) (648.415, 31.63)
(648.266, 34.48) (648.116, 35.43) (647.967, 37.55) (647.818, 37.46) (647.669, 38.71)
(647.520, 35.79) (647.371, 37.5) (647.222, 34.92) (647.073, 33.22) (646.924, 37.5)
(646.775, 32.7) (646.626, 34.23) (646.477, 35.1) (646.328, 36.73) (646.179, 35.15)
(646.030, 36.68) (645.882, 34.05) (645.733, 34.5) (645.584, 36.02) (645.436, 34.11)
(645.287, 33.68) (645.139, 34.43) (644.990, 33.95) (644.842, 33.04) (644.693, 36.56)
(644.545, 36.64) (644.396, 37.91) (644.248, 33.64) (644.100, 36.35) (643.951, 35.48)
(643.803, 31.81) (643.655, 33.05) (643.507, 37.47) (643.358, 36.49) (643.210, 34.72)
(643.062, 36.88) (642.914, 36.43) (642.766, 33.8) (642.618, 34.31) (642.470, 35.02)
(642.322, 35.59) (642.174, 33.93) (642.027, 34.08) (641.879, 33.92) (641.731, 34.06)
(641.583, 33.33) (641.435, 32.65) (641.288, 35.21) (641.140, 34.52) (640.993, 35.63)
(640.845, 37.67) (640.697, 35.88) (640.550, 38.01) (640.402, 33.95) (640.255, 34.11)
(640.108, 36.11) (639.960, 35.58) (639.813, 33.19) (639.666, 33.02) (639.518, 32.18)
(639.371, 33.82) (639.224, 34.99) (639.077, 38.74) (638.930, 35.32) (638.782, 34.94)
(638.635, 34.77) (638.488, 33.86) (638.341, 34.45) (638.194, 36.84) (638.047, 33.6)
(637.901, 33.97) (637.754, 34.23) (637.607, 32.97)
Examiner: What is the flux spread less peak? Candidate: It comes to -37.0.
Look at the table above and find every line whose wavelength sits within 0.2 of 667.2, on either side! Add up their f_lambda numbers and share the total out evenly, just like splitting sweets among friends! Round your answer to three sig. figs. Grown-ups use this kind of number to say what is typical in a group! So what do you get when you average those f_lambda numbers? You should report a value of 32.8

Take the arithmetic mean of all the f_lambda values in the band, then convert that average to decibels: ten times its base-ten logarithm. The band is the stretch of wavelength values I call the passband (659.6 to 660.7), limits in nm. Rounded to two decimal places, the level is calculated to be 15.46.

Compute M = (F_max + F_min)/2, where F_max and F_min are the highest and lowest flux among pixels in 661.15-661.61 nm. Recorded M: 35.0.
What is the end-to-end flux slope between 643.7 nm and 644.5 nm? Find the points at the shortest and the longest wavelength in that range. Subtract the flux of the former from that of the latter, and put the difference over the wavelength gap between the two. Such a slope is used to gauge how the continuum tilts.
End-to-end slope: 10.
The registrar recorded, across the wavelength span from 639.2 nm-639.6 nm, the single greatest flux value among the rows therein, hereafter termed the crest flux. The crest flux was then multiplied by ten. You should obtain 350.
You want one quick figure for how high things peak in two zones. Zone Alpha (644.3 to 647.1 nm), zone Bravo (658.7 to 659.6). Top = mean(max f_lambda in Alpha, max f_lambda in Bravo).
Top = 36.6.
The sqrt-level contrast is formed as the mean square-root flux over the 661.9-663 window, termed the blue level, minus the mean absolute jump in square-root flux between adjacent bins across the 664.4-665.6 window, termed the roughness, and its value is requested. 5.69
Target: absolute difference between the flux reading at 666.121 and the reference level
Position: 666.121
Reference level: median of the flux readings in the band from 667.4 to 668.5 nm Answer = 1.9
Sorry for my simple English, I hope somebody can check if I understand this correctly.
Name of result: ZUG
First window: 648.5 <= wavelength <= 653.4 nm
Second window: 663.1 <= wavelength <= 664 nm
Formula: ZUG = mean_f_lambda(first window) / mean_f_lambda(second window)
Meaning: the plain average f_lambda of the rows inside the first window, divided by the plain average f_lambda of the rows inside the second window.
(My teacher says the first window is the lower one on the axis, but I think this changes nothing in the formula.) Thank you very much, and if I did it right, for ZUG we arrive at 1.00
